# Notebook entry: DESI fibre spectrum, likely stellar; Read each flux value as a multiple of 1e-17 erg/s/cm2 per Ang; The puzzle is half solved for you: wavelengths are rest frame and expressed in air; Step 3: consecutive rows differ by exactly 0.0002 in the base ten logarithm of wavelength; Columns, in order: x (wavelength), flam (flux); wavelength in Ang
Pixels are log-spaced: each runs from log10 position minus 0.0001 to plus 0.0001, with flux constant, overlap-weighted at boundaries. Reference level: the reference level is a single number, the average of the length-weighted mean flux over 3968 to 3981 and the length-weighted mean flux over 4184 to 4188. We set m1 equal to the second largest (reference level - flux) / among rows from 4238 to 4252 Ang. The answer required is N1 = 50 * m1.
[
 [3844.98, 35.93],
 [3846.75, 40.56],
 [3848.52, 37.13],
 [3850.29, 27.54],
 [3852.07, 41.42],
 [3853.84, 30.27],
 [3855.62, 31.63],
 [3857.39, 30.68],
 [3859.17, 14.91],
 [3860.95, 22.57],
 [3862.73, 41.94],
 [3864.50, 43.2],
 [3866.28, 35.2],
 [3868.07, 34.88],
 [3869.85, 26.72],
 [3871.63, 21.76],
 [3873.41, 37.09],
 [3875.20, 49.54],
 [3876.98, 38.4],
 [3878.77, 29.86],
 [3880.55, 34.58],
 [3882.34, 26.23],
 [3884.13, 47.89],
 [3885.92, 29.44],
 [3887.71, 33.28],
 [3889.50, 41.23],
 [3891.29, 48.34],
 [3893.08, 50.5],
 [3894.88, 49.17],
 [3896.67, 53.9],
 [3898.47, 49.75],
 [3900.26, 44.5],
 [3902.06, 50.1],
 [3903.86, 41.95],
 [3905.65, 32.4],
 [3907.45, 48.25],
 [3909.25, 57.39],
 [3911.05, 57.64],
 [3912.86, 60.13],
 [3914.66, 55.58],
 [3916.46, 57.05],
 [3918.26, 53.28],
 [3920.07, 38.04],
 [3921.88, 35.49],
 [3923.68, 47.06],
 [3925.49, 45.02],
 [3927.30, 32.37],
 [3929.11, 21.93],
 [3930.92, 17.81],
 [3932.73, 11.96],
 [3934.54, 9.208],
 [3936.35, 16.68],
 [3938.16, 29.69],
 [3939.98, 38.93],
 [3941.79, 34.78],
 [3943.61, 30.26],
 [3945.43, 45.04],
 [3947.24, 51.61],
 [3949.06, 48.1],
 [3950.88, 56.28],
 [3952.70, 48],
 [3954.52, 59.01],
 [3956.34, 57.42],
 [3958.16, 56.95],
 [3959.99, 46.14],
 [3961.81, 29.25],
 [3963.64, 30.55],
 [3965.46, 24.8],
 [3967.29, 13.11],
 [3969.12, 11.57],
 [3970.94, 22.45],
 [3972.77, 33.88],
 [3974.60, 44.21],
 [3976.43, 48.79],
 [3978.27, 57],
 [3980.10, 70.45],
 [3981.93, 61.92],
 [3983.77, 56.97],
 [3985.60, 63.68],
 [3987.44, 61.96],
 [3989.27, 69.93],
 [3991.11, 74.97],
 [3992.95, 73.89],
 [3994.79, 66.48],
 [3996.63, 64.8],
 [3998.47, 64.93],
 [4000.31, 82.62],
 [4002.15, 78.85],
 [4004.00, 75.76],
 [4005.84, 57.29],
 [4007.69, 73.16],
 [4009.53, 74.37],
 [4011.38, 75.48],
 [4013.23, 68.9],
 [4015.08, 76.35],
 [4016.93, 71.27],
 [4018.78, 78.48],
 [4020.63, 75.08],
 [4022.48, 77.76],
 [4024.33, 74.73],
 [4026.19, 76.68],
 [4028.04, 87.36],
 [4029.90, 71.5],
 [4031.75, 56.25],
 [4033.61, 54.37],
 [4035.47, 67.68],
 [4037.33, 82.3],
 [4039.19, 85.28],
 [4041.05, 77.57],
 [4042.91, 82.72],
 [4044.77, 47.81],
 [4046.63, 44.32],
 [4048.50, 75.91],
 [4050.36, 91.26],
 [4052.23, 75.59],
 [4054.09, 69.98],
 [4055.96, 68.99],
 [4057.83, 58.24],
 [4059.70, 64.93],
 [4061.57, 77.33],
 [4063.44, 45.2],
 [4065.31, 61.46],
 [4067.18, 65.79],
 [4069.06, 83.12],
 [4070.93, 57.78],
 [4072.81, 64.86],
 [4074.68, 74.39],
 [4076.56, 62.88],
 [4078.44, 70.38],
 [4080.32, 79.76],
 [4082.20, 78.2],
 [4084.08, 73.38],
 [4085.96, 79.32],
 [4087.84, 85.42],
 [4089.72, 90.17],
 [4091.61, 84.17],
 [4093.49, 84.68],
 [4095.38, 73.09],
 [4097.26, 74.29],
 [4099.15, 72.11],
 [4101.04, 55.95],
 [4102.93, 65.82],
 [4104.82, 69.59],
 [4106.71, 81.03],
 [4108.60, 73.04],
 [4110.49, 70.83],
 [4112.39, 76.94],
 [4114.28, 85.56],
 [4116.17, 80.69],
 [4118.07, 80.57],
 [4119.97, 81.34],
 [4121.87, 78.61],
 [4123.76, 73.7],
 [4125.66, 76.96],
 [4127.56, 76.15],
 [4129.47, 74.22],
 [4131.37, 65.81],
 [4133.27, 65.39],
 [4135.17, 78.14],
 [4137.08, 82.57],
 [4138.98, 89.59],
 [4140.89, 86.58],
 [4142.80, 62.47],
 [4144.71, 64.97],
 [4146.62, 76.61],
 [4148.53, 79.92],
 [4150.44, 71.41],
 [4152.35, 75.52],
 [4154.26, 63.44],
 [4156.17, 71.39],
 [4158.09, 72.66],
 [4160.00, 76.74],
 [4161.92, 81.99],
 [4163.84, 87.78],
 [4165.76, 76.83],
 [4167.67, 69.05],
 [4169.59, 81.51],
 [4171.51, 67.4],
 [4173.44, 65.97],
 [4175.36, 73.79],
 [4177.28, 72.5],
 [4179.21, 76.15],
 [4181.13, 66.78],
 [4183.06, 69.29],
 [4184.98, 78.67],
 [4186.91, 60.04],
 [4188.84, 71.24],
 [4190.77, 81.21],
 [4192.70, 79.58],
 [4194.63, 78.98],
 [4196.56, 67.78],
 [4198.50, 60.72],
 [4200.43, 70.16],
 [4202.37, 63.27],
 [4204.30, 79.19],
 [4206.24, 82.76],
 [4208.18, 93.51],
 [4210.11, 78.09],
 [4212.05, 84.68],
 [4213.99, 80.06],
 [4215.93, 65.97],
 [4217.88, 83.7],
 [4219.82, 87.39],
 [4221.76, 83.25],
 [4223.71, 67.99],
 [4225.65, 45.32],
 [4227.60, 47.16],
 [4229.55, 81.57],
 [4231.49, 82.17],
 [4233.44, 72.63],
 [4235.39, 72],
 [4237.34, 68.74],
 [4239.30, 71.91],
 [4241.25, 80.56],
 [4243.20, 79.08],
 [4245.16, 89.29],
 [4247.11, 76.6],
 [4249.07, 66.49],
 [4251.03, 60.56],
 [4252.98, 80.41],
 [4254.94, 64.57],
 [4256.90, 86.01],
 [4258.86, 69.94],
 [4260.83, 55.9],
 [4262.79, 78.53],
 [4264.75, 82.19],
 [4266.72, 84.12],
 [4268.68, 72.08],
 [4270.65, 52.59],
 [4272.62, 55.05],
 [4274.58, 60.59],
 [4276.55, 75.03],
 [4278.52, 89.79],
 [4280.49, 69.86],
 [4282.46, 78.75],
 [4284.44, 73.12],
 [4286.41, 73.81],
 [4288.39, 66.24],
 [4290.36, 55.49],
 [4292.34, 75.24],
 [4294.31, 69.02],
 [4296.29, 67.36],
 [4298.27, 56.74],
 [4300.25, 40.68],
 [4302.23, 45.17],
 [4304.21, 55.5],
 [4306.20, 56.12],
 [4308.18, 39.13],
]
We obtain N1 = -570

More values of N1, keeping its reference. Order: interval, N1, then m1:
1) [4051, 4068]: -157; -3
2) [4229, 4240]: -841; -17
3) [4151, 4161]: -815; -16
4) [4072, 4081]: -488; -10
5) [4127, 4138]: -536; -11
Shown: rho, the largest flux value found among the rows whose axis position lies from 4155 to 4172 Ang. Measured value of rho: 87.78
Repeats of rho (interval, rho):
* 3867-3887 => 49.54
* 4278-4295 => 89.79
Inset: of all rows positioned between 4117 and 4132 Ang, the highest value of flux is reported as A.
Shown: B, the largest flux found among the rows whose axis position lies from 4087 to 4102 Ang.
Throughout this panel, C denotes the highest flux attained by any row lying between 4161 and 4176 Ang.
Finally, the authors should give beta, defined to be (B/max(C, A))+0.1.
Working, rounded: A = 81.34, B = 90.17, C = 87.78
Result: 1.13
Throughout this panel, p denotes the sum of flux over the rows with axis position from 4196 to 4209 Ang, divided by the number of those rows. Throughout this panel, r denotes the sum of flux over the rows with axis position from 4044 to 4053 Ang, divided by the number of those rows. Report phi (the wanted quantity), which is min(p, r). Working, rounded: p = 74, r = 67.0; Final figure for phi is 67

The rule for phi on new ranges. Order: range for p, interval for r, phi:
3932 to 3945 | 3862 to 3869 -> 25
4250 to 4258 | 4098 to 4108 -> 69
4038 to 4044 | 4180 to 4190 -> 69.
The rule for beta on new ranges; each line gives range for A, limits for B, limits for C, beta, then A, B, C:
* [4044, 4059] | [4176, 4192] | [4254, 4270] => 0.99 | 91.26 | 81.21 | 86.01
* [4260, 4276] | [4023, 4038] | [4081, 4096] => 1.07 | 84.12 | 87.36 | 90.17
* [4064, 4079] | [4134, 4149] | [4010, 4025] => 1.18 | 83.12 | 89.59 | 78.48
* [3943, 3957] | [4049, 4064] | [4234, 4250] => 1.12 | 59.01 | 91.26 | 89.29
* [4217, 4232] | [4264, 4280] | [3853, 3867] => 1.13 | 87.39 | 89.79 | 43.2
